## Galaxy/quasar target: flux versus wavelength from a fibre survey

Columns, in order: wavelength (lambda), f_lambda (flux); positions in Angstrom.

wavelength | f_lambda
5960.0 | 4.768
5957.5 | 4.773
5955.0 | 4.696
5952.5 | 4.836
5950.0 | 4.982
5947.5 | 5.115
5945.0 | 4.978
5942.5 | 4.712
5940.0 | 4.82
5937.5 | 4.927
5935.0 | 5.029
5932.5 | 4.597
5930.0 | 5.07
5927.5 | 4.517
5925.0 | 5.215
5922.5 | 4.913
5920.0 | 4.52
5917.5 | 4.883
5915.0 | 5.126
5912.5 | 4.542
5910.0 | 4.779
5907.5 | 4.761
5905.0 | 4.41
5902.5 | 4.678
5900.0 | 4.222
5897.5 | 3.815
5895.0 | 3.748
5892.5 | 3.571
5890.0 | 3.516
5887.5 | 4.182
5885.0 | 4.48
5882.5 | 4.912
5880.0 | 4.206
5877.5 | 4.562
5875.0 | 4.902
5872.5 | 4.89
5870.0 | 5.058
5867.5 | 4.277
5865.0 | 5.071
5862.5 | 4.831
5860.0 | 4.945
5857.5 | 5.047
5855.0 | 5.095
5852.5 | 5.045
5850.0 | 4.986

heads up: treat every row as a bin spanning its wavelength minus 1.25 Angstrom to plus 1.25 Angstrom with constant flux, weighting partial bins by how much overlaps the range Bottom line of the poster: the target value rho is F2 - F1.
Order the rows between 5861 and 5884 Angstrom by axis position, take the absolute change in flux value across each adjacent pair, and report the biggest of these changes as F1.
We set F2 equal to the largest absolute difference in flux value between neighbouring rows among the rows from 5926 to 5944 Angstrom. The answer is -0.2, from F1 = 0.79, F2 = 0.55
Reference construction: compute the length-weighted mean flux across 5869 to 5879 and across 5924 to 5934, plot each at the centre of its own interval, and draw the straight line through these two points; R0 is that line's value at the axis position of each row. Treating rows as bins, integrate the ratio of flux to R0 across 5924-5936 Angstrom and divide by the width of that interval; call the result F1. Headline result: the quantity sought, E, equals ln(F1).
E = 0.006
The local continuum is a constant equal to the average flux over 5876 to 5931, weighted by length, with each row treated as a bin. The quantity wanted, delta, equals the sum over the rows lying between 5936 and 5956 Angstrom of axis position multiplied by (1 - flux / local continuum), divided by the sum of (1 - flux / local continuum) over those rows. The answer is 5946.0 Angstrom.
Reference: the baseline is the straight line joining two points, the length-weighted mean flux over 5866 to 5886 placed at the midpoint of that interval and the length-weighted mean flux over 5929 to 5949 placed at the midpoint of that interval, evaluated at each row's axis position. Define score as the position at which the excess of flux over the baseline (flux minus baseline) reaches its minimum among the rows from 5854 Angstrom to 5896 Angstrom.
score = 5890.0 Angstrom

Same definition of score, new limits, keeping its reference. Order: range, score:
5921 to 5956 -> 5927.5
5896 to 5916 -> 5897.5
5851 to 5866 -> 5862.5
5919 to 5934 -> 5927.5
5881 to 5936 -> 5890.0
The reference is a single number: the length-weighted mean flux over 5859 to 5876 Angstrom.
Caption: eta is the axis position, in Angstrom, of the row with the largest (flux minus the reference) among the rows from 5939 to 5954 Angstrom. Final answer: 5947.5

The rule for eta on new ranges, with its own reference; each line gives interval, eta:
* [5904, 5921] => 5915.0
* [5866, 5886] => 5870.0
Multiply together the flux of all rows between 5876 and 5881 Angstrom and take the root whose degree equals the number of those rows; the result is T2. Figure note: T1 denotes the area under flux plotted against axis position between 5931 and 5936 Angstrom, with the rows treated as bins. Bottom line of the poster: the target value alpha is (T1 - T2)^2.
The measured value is 388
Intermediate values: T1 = 24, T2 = 4.38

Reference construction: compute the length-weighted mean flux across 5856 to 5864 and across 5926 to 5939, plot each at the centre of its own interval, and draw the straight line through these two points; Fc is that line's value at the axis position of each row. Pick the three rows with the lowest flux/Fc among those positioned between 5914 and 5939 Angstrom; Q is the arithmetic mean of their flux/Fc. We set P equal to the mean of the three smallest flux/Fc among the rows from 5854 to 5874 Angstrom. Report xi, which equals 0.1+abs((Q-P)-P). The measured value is 1.1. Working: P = 0.94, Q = 0.94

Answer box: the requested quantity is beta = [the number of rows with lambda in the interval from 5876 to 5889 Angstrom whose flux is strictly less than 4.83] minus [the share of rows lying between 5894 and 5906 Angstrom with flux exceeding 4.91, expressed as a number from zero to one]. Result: 4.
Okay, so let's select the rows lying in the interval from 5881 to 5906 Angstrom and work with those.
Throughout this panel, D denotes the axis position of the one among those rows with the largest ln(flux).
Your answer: 5882.5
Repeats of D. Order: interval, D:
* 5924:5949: 5925.0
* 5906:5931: 5925.0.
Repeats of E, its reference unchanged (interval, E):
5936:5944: -0.003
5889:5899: -0.273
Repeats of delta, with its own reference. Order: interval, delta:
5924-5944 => 5932.9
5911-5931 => 5922.1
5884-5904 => 5892.8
